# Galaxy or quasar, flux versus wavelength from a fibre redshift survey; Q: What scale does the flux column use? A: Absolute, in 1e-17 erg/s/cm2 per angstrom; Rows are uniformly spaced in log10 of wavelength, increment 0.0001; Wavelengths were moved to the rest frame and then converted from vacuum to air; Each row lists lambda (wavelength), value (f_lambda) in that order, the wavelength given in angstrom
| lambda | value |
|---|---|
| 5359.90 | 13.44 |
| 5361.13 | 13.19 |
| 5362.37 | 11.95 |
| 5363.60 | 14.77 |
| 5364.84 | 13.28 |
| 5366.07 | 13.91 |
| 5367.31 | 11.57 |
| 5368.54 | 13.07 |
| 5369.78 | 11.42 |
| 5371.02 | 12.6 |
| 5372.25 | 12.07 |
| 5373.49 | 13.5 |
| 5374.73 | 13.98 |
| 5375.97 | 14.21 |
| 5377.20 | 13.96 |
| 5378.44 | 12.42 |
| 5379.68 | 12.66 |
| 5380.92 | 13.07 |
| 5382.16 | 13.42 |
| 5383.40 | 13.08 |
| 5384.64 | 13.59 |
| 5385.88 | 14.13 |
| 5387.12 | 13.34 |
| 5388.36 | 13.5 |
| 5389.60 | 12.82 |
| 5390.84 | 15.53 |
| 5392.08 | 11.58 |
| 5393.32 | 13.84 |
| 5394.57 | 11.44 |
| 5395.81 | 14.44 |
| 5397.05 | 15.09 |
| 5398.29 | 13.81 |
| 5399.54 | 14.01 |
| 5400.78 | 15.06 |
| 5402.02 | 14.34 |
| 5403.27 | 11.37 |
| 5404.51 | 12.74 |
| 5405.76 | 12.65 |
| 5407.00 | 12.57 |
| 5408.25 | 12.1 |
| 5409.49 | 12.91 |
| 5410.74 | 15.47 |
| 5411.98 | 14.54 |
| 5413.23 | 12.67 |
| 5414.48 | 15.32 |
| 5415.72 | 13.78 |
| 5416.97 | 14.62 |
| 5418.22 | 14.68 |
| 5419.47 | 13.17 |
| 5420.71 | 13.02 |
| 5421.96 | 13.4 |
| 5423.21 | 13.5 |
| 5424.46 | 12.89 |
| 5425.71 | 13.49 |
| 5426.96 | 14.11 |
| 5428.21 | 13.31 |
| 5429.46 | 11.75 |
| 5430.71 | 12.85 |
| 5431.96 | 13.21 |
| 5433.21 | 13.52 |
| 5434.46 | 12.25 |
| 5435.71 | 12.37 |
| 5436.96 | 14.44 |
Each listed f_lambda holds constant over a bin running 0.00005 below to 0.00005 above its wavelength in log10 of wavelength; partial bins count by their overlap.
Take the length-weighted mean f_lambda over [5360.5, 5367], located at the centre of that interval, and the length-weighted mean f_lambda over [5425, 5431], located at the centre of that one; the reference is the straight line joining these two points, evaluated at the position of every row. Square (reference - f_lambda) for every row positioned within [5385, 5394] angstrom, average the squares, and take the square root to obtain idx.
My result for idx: 1.16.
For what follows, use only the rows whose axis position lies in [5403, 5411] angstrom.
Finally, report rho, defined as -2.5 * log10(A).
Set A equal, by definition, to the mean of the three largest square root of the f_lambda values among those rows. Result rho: -1.42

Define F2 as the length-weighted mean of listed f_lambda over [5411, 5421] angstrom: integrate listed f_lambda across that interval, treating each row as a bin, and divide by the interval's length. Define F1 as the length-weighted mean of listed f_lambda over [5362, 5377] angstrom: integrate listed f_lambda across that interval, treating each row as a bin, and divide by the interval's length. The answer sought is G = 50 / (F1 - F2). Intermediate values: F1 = 13.1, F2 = 14.1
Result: -50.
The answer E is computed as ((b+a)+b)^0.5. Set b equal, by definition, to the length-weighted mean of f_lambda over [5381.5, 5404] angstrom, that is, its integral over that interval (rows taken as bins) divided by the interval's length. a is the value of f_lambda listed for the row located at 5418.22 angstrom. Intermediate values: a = 14.68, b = 13.6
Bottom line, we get 6.47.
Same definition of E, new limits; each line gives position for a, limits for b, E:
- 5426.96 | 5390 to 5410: 6.39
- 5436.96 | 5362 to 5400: 6.41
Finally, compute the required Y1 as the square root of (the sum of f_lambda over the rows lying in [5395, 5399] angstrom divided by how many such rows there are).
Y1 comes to 3.80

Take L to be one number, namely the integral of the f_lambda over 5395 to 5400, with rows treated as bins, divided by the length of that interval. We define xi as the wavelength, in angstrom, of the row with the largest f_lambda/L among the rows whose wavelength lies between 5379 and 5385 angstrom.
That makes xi 5384.64 angstrom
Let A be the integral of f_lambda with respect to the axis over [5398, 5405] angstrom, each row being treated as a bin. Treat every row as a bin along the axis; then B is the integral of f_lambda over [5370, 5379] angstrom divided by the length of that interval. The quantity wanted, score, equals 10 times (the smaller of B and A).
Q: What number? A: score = 132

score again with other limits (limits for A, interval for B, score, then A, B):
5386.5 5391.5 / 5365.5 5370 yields 126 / 69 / 12.6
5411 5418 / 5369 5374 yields 124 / 100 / 12.4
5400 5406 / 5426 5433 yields 131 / 80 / 13.1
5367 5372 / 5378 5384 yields 129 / 61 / 12.9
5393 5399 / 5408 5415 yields 139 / 82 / 13.9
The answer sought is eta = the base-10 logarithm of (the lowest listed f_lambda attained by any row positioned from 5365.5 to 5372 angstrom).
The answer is 1.06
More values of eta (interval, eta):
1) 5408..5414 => 1.08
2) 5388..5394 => 1.06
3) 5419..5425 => 1.11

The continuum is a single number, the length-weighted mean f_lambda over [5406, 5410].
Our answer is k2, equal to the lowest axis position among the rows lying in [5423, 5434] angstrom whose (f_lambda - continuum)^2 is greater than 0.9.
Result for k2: 5423.21 angstrom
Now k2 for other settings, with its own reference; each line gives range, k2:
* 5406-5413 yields 5410.74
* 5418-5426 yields 5418.22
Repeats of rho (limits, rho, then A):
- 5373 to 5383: -1.43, 3.75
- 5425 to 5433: -1.42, 3.69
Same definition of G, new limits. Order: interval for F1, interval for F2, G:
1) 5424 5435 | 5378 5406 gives -143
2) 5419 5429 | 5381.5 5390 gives -592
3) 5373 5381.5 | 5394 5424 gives -231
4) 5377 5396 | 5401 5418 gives -181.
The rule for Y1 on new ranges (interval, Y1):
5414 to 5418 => 3.82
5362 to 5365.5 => 3.65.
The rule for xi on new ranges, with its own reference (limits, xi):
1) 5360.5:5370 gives 5363.60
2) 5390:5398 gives 5390.84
